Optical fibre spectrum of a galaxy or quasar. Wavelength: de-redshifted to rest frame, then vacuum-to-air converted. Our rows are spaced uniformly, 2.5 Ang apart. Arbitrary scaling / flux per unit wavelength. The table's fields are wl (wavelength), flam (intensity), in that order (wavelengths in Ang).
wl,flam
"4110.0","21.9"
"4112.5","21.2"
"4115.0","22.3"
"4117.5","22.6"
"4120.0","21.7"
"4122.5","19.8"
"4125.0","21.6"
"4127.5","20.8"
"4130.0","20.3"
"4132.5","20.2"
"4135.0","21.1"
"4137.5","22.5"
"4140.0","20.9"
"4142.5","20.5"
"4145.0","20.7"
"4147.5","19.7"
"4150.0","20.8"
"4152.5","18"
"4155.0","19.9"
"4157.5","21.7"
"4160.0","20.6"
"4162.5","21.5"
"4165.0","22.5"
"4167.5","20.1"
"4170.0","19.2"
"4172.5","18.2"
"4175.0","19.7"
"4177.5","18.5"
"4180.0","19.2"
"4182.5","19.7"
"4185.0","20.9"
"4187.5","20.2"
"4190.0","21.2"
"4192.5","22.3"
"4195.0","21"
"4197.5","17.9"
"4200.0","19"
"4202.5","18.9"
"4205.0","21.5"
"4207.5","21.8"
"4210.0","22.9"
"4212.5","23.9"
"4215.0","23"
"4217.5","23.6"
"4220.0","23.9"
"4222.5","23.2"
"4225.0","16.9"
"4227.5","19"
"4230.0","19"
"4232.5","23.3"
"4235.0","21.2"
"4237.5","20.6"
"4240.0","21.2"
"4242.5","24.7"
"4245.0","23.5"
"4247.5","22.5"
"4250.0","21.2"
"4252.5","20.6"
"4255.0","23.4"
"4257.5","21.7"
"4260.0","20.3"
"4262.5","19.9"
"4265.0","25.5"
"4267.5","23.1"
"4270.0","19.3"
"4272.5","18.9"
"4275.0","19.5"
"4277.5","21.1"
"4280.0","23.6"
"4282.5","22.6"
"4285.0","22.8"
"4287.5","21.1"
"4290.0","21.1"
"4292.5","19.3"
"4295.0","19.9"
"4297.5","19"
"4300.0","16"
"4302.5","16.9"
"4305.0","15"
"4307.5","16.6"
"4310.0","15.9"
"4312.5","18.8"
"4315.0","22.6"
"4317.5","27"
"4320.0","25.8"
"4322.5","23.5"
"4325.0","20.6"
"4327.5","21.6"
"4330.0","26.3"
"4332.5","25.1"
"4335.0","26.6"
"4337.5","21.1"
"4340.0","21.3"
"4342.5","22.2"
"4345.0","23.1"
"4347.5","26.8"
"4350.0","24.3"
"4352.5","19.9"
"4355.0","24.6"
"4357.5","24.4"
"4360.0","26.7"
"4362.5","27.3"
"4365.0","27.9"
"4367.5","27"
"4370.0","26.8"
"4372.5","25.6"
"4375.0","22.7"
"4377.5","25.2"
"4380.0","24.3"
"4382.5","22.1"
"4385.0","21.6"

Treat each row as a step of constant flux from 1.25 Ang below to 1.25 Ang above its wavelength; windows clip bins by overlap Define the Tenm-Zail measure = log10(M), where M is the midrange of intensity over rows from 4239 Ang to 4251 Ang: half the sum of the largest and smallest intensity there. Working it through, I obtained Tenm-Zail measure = 1.36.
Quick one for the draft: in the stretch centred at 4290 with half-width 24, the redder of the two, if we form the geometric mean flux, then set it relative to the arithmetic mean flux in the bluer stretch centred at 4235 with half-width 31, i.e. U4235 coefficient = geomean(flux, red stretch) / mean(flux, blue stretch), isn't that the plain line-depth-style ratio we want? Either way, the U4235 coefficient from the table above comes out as 0.88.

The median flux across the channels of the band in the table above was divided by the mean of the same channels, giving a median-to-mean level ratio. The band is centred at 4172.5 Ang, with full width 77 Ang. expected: 1.01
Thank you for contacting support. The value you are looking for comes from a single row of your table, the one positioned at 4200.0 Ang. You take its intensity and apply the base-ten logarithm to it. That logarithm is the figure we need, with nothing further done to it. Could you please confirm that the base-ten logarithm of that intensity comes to 1.28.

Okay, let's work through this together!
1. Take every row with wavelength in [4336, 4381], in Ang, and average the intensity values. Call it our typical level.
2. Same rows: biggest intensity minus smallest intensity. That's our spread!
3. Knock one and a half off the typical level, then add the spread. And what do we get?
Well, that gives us 31.0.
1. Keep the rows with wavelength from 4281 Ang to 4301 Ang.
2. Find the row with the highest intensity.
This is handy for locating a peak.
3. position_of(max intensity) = 4285.0 Ang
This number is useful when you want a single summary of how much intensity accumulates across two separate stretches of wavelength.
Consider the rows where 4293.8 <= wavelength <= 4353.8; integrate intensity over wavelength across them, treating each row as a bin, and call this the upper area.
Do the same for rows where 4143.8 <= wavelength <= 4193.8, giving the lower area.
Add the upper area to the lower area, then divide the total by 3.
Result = 767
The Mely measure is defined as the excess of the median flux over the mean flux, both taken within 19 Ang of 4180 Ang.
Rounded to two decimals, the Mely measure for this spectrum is -0.04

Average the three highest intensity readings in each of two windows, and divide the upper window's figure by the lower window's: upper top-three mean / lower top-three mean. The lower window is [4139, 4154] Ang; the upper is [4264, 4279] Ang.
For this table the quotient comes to 1.12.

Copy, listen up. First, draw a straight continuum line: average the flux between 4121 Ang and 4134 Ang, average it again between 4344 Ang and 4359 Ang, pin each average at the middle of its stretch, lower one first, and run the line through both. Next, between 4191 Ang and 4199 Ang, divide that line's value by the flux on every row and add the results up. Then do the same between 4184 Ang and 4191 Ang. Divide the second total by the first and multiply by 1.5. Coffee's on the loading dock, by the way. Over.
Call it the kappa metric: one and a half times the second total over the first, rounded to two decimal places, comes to 1.45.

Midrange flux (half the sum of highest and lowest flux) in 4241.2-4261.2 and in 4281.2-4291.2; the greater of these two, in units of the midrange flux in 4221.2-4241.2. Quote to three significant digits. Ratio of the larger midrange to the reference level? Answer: 1.12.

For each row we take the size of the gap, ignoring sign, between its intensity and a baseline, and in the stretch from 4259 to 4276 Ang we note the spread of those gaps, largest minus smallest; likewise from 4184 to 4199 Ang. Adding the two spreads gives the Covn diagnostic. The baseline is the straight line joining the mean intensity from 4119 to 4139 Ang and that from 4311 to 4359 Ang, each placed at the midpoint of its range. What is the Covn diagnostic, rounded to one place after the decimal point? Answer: 6.7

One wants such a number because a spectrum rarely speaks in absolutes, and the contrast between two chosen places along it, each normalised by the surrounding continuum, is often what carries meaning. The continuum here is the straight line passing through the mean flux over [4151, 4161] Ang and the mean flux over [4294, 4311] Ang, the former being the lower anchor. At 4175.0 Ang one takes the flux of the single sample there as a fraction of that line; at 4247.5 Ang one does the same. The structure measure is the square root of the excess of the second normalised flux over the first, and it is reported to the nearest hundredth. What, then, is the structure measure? 0.49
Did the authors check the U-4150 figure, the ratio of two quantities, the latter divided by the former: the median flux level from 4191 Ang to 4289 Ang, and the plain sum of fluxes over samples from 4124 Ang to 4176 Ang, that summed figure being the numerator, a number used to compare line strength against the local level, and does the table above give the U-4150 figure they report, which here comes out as 20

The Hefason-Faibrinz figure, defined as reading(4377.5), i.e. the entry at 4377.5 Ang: 25.2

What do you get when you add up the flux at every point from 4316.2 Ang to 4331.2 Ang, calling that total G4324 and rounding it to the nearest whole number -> 145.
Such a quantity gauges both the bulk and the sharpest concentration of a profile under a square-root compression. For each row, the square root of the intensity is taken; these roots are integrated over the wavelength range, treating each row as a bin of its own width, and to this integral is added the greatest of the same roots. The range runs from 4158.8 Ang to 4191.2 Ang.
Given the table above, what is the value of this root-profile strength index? 150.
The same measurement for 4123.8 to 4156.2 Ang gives 152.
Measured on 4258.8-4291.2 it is 155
